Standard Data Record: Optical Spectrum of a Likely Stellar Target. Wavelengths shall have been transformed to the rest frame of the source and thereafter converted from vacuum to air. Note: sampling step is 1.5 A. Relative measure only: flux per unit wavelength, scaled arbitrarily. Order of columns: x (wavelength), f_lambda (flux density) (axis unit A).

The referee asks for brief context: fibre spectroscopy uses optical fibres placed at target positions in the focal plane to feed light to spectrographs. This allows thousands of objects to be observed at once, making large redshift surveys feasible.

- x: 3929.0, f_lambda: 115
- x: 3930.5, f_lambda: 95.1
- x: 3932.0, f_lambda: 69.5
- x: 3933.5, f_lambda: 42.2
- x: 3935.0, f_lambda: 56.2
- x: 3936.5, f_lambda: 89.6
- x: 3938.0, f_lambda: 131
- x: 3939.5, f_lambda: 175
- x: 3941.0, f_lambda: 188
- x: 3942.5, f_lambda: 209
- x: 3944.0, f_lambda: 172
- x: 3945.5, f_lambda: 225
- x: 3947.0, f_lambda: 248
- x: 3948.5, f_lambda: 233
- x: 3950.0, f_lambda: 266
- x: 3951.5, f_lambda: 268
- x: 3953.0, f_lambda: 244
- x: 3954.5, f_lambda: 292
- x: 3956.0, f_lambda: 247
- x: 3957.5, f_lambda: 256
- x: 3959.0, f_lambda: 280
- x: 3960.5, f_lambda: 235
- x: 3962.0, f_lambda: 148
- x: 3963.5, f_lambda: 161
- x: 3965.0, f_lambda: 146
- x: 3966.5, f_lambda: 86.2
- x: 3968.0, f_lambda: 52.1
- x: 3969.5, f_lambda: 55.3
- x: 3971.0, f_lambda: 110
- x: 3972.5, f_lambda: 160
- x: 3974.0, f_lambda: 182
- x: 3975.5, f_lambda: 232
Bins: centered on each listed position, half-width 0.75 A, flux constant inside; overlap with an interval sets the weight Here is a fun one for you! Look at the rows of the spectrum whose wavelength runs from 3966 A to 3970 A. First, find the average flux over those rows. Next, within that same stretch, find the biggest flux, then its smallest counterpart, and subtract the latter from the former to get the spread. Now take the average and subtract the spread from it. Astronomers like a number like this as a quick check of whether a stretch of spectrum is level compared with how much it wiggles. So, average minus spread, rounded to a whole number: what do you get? 30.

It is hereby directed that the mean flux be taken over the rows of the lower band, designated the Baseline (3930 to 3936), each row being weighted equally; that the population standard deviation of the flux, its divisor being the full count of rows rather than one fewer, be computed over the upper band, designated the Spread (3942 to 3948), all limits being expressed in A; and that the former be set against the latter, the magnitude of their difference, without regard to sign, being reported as 38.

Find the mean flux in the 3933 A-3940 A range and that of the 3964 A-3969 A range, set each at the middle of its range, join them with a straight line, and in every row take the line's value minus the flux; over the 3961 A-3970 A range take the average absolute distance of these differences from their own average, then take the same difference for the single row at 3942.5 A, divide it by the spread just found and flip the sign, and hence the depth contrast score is 2.6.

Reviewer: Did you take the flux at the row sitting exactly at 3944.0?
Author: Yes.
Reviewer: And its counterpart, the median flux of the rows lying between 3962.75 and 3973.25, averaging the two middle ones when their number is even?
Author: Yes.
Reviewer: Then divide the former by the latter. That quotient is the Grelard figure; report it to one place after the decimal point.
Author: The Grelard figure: 1.6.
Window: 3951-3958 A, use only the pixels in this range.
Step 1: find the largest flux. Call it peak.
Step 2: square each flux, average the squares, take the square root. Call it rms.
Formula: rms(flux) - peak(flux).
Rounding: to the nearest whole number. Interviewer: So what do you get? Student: -30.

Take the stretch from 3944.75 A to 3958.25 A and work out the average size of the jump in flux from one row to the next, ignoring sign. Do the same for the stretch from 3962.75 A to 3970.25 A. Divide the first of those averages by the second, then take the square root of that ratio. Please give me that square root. 0.942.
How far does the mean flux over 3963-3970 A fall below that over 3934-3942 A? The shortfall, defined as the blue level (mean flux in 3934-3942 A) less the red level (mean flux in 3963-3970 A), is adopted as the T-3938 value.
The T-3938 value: 28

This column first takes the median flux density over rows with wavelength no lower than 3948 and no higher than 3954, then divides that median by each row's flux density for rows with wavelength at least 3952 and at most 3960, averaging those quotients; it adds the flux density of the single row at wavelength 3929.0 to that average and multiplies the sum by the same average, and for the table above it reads 113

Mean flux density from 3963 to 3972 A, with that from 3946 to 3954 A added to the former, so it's 354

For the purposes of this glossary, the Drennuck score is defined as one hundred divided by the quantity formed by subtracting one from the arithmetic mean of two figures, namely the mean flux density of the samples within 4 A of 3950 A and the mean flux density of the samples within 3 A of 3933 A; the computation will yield 0.63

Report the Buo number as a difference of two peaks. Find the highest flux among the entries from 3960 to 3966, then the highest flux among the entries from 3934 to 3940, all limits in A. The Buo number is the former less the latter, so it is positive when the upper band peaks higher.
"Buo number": 60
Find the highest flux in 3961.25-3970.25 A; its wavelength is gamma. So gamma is 3963.5 A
